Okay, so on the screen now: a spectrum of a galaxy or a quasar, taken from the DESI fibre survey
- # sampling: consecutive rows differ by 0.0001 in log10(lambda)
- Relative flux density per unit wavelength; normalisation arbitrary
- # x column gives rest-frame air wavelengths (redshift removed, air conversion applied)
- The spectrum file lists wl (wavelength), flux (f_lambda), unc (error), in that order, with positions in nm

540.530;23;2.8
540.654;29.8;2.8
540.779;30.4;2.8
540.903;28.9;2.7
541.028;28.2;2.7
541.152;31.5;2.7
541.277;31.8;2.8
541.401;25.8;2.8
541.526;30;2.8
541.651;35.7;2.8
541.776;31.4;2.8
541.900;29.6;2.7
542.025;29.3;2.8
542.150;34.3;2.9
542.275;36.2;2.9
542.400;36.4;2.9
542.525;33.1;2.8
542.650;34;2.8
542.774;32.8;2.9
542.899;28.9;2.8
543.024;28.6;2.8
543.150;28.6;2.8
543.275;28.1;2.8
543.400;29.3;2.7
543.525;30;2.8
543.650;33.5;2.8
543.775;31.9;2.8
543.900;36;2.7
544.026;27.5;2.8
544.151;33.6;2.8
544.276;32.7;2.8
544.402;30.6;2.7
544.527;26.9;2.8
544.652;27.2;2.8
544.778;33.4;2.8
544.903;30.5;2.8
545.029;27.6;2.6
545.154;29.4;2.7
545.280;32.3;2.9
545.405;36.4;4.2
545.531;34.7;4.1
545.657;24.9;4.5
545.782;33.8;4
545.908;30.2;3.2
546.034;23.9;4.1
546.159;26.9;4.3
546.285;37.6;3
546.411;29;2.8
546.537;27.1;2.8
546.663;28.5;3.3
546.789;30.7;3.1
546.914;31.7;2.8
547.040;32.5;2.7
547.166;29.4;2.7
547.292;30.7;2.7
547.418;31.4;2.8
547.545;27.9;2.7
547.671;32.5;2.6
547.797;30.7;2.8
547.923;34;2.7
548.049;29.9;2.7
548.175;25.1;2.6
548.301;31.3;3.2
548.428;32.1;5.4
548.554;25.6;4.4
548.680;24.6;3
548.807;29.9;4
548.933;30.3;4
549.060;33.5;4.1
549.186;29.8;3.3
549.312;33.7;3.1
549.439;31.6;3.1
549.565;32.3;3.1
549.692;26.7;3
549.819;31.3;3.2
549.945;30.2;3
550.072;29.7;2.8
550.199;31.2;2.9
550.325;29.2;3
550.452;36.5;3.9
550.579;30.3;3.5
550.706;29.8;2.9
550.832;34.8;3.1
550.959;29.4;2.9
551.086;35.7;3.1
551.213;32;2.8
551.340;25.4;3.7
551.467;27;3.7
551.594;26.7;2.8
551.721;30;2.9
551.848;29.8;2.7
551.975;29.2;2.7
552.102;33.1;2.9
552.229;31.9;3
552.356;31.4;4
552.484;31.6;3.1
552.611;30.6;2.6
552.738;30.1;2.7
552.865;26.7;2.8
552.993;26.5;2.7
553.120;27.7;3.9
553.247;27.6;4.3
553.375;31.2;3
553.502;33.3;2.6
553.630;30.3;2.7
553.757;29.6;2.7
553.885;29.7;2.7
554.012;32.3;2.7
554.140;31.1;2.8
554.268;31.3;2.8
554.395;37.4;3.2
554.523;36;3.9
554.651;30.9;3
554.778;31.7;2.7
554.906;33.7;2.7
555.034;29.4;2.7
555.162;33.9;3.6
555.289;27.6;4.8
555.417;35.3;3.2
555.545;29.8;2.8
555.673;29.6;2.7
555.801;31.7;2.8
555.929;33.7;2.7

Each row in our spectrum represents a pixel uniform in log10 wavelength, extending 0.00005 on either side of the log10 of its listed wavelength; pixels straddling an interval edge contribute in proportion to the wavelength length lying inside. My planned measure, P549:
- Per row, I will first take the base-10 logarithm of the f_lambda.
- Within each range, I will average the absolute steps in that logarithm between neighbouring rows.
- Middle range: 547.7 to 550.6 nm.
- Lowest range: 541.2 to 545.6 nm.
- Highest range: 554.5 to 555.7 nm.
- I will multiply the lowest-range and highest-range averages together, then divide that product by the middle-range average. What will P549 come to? 0.044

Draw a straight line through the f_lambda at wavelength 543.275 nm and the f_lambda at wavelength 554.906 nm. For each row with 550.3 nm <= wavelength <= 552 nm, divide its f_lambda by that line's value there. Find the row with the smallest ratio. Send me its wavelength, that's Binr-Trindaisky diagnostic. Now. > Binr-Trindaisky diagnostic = 551.340 nm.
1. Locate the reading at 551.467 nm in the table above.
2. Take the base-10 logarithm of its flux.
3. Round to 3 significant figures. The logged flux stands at 1.43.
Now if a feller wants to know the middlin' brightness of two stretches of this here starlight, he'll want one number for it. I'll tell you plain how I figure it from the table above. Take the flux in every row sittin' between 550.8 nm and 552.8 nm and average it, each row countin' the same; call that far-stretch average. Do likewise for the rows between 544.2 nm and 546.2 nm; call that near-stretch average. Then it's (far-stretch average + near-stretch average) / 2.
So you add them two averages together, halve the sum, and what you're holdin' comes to 30.3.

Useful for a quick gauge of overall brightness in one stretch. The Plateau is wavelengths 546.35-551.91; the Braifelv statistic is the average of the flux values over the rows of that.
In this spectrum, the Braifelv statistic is 30.3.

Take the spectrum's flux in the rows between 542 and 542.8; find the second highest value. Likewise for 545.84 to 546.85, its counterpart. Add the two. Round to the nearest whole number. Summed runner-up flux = 67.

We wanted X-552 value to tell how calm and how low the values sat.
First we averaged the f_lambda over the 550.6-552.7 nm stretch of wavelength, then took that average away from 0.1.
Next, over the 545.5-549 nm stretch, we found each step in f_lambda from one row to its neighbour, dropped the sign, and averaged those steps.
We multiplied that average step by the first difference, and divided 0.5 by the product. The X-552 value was -0.0042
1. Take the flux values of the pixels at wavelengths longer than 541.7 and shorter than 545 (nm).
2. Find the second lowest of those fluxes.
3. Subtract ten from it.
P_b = 17.2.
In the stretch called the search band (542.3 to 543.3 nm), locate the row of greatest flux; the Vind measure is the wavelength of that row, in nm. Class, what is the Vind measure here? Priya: 542.400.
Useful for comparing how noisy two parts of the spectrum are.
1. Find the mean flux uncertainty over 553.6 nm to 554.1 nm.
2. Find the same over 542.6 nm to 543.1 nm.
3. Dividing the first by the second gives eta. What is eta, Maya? 0.96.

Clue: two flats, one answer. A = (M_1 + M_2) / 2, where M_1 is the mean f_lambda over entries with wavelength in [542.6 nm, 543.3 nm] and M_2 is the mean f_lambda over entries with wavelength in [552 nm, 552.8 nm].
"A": 30.8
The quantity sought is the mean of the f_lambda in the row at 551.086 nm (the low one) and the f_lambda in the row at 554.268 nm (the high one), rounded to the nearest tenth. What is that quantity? 33.5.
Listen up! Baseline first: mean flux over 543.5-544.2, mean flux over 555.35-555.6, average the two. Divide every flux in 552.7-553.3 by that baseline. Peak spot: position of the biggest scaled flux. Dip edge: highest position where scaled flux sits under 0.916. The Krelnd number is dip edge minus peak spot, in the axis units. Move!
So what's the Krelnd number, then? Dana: 0.51 nm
